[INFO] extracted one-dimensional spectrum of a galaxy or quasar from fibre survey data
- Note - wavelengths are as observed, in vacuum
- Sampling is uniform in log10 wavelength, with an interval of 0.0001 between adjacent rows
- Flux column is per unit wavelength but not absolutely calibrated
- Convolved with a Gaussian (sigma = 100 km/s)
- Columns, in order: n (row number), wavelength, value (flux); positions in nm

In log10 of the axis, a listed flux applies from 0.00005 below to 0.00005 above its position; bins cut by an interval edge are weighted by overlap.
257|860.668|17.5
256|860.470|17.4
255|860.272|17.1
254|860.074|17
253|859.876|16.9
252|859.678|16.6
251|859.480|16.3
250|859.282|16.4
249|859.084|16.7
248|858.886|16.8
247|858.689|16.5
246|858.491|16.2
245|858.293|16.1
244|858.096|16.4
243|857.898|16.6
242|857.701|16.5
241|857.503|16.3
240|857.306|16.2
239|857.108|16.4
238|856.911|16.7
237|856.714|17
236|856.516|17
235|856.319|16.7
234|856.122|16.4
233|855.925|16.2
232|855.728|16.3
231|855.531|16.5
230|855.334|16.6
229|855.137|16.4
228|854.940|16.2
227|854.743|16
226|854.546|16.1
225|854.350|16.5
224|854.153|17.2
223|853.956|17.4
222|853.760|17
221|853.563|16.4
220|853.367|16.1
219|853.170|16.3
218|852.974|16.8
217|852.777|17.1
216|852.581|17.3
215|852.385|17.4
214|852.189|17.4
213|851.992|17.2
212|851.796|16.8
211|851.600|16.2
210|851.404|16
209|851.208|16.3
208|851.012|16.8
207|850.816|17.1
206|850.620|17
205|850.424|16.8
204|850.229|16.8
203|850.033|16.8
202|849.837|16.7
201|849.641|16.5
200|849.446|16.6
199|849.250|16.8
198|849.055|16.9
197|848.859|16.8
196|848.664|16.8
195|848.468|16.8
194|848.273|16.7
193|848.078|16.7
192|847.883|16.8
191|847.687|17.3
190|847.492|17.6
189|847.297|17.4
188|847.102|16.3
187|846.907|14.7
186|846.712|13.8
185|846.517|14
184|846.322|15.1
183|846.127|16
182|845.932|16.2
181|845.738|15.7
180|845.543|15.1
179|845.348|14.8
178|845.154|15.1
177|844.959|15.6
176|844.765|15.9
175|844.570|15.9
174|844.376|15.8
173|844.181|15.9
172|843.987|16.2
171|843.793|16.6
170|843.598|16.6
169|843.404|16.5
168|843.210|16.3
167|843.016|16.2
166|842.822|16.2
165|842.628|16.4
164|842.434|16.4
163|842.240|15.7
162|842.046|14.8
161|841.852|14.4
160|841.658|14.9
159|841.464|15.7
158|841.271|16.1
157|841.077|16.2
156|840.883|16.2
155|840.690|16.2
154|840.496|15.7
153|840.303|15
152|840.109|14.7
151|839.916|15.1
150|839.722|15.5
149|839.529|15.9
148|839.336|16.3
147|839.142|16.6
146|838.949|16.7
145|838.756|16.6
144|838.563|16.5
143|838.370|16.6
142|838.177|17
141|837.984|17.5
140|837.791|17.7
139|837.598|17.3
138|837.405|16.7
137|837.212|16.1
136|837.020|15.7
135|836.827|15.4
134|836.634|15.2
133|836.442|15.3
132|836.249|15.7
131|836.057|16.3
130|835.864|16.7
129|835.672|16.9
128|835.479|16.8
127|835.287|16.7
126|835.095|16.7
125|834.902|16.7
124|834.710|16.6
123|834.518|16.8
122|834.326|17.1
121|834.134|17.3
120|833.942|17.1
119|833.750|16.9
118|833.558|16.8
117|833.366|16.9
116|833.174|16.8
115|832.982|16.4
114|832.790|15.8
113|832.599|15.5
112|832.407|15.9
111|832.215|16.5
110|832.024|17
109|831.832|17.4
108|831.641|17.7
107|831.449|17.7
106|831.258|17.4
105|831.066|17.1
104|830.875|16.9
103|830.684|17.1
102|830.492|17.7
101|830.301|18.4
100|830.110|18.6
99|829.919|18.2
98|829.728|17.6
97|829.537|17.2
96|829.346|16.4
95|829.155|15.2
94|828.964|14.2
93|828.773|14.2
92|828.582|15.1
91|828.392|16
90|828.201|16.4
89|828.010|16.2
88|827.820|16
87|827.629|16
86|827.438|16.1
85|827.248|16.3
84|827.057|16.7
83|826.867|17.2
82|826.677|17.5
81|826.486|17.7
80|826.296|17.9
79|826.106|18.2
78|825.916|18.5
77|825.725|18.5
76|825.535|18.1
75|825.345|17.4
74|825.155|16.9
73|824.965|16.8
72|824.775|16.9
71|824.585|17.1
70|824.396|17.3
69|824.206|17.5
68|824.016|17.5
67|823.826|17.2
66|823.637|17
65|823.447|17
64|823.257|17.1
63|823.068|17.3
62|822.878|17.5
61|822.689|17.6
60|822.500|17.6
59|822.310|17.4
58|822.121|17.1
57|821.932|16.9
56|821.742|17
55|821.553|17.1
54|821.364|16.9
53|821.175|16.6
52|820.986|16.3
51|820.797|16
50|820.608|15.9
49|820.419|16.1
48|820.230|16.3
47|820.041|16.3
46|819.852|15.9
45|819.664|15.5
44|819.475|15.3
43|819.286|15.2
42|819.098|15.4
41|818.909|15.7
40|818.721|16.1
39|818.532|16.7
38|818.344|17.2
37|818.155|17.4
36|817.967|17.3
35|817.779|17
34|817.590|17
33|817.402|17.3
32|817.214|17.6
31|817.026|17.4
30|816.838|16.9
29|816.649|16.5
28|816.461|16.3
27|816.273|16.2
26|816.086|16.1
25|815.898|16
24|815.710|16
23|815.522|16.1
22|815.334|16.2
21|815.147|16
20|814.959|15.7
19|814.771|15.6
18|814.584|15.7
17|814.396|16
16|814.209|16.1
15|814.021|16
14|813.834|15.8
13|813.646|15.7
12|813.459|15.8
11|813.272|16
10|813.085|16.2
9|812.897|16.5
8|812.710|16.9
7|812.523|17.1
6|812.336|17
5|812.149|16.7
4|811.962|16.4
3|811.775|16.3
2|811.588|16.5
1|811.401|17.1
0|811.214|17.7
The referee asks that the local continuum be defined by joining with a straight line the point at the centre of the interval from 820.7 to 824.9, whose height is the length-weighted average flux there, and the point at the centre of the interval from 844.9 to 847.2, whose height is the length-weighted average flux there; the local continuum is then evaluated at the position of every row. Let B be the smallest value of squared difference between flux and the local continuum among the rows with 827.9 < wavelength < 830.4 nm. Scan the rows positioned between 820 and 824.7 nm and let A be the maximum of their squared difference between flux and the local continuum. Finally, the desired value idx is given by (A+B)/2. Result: 0.9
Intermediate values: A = 1.9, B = 0.023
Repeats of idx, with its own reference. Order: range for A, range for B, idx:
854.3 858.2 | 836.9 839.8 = 3.6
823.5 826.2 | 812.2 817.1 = 1.4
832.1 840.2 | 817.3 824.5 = 1.7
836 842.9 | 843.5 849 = 1.7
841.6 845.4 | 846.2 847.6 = 0.8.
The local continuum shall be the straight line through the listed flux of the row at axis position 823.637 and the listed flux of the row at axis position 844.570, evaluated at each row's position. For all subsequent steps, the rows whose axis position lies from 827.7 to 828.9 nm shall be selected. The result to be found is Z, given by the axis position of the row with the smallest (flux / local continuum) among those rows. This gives 828.773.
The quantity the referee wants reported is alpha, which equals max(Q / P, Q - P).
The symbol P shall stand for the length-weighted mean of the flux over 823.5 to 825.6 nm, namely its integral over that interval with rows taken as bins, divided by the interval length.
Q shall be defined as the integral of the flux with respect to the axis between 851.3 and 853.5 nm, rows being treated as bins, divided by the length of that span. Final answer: 0.97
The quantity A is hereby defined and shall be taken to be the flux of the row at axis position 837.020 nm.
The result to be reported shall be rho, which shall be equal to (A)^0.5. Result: 3.96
